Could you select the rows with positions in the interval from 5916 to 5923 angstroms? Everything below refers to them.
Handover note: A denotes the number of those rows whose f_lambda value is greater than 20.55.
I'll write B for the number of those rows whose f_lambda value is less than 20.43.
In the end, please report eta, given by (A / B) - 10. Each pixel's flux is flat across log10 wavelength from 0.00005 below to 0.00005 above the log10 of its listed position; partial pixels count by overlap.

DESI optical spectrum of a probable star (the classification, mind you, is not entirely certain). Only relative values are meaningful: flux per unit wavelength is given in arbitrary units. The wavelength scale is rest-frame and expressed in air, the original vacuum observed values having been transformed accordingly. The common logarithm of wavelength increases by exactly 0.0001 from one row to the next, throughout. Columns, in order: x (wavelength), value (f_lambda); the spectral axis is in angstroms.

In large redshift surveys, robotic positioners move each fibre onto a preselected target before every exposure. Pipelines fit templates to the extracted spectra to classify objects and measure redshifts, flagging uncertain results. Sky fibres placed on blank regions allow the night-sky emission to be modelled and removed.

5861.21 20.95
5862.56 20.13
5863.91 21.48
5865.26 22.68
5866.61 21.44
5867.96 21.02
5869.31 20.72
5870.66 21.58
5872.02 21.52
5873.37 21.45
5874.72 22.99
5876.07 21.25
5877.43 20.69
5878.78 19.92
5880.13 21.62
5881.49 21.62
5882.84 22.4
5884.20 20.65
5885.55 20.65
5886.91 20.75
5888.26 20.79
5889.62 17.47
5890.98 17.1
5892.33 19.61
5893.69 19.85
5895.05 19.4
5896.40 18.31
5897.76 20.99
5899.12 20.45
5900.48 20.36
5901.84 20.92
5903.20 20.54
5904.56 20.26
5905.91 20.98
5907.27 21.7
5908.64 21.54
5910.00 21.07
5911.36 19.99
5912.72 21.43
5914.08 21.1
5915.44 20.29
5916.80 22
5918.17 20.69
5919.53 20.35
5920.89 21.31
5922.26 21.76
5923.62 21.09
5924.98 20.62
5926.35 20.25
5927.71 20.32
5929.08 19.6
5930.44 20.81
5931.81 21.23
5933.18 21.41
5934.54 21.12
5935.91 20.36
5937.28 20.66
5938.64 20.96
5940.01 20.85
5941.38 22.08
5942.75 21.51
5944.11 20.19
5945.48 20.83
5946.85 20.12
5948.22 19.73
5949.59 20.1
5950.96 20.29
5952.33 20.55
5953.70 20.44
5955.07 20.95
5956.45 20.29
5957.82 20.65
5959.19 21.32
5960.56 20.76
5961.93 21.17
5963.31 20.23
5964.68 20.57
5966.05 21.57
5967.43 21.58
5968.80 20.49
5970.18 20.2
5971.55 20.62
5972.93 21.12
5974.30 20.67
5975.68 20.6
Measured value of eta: -6.0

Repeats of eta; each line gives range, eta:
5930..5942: -2.0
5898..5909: -8.0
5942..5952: -9.6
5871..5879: -5.0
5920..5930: -8.7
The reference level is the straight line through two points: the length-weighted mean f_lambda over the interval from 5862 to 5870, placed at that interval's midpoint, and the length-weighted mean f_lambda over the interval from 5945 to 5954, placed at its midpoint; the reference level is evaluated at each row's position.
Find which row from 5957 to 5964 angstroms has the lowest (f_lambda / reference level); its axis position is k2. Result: 5963.31 angstroms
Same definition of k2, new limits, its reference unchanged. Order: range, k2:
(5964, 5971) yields 5970.18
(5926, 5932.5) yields 5929.08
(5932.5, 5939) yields 5935.91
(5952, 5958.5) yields 5956.45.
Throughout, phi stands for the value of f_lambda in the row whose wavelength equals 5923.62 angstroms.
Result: 21.09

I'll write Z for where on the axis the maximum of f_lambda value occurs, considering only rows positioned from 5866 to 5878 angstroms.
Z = 5874.72 angstroms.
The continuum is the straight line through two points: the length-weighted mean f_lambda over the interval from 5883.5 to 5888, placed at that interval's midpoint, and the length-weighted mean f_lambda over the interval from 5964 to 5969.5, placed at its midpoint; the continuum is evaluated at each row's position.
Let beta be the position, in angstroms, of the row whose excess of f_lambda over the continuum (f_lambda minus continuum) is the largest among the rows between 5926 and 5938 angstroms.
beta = 5933.18 angstroms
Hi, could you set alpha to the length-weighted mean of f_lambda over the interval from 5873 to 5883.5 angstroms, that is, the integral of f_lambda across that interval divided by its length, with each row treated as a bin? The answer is 21.5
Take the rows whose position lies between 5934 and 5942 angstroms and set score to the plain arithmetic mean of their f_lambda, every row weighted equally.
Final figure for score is 21.0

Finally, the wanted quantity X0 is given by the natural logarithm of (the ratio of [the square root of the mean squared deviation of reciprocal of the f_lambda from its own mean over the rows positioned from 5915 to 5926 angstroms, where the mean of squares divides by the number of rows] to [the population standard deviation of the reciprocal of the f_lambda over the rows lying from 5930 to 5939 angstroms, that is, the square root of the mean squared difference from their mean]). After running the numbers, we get 0.6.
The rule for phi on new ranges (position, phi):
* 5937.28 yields 20.66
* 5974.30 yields 20.67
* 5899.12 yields 20.45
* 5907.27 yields 21.7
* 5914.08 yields 21.1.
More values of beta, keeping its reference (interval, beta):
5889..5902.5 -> 5897.76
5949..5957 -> 5955.07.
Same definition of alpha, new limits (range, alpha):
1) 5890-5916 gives 20.3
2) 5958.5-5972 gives 20.9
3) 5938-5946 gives 21.1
